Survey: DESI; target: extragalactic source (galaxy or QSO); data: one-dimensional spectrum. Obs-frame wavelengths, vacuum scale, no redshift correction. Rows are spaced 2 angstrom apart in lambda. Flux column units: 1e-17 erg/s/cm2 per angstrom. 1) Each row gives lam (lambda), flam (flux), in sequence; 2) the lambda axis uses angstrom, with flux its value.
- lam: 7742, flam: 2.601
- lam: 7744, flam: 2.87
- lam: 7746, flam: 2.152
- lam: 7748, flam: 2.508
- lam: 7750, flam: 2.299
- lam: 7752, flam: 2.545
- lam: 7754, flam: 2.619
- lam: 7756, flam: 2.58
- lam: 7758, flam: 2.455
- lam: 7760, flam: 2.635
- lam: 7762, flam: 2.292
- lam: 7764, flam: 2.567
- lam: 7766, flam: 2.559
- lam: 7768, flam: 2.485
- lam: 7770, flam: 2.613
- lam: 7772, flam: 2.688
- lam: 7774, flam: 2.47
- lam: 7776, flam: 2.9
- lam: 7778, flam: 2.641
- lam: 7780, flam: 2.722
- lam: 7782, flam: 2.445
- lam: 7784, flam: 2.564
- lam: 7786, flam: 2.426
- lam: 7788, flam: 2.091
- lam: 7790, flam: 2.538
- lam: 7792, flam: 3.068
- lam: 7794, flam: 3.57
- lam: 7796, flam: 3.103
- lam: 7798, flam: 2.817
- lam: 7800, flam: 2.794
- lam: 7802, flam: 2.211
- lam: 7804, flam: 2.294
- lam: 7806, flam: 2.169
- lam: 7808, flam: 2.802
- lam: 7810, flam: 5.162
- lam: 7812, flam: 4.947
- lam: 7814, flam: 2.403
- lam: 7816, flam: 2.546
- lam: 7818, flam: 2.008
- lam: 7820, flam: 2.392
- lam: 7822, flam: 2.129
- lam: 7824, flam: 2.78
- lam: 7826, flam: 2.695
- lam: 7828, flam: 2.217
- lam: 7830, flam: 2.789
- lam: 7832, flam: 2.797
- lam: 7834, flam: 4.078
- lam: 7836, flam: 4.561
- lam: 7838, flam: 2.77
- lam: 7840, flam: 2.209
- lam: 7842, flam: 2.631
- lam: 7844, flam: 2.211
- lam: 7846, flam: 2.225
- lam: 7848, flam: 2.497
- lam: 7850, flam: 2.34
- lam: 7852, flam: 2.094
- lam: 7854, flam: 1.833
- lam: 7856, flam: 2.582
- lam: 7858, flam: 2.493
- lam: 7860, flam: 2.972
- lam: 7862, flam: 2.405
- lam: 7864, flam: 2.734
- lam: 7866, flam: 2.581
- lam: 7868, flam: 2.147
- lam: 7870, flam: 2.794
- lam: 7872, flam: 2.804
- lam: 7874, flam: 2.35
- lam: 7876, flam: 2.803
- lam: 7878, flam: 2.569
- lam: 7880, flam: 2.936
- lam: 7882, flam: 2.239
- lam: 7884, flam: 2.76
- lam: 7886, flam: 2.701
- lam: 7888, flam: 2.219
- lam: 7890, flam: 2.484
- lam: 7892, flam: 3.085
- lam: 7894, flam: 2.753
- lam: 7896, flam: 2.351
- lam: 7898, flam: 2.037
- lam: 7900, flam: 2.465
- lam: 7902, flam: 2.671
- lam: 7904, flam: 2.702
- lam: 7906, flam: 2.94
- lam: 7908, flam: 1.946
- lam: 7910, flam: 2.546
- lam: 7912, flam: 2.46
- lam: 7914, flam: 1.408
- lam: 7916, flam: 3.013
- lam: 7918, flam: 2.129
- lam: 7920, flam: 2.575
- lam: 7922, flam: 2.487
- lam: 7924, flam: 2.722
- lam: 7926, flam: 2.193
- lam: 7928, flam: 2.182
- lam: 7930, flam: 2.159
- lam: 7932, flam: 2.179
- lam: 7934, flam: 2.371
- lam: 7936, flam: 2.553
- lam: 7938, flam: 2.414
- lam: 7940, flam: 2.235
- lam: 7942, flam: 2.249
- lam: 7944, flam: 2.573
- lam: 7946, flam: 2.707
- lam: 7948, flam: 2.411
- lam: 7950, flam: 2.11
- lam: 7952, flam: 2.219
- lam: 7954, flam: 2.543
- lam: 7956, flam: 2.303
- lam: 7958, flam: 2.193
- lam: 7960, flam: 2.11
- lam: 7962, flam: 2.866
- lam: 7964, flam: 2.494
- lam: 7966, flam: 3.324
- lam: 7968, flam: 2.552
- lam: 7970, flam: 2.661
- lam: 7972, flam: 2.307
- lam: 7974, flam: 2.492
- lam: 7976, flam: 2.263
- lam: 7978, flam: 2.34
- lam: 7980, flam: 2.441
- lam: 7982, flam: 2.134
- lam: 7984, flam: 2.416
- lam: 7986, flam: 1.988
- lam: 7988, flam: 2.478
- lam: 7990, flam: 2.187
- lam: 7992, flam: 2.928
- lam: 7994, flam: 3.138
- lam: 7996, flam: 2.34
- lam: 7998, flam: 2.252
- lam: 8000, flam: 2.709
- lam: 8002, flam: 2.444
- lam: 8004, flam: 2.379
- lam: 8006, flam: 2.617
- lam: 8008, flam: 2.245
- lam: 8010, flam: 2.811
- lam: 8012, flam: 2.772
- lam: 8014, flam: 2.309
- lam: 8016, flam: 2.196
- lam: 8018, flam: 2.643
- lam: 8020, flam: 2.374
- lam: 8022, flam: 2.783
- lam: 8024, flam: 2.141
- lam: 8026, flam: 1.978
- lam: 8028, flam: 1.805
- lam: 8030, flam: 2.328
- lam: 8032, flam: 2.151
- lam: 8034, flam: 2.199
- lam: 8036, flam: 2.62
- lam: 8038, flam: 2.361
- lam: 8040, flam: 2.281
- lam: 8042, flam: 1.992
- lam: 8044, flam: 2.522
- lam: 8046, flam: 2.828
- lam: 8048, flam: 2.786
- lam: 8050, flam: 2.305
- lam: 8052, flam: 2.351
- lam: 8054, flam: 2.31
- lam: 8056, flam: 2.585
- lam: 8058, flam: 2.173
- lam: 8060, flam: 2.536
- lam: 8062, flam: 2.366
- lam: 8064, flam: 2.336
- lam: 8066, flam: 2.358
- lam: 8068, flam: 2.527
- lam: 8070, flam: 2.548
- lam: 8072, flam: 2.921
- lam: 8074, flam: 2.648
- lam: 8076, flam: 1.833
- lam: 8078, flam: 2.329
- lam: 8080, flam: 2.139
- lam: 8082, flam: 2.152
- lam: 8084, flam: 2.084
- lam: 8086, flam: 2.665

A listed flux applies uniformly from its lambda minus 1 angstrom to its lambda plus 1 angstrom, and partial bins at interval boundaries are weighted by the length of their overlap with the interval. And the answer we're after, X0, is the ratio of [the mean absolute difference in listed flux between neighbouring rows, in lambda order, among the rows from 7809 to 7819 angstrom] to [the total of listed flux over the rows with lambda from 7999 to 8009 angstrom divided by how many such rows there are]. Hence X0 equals 0.347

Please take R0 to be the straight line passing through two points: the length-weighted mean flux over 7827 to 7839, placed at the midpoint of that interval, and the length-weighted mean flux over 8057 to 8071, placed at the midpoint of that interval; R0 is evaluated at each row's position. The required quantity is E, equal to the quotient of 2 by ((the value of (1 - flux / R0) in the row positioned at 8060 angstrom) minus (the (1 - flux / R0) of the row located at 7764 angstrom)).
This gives -7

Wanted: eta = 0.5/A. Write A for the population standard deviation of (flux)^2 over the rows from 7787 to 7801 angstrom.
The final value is 0.20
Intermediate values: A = 2.4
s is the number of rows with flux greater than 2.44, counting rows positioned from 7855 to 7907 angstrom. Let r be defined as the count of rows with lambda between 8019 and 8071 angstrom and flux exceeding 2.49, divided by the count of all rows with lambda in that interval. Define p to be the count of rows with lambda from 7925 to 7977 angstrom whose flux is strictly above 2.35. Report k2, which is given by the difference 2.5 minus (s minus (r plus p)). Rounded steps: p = 13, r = 0.35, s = 19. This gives -3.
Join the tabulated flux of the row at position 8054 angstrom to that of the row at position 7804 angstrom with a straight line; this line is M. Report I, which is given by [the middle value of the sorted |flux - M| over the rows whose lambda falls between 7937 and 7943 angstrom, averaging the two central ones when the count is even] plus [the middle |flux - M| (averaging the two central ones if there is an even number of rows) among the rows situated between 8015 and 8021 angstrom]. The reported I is 0.18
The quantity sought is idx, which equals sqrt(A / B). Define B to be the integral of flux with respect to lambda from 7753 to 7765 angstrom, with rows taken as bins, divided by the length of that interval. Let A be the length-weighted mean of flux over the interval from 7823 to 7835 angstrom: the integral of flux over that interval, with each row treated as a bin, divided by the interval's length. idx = 1.07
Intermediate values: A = 2.89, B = 2.5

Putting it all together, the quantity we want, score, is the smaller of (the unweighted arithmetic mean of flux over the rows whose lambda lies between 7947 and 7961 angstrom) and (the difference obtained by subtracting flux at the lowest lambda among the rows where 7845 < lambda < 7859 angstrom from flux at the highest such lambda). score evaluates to 0.27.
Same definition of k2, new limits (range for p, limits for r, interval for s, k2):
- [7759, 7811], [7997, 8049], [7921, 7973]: 13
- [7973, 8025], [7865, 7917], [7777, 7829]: 2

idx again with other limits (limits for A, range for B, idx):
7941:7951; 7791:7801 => 0.89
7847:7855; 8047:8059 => 0.95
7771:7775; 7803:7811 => 0.91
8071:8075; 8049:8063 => 1.08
